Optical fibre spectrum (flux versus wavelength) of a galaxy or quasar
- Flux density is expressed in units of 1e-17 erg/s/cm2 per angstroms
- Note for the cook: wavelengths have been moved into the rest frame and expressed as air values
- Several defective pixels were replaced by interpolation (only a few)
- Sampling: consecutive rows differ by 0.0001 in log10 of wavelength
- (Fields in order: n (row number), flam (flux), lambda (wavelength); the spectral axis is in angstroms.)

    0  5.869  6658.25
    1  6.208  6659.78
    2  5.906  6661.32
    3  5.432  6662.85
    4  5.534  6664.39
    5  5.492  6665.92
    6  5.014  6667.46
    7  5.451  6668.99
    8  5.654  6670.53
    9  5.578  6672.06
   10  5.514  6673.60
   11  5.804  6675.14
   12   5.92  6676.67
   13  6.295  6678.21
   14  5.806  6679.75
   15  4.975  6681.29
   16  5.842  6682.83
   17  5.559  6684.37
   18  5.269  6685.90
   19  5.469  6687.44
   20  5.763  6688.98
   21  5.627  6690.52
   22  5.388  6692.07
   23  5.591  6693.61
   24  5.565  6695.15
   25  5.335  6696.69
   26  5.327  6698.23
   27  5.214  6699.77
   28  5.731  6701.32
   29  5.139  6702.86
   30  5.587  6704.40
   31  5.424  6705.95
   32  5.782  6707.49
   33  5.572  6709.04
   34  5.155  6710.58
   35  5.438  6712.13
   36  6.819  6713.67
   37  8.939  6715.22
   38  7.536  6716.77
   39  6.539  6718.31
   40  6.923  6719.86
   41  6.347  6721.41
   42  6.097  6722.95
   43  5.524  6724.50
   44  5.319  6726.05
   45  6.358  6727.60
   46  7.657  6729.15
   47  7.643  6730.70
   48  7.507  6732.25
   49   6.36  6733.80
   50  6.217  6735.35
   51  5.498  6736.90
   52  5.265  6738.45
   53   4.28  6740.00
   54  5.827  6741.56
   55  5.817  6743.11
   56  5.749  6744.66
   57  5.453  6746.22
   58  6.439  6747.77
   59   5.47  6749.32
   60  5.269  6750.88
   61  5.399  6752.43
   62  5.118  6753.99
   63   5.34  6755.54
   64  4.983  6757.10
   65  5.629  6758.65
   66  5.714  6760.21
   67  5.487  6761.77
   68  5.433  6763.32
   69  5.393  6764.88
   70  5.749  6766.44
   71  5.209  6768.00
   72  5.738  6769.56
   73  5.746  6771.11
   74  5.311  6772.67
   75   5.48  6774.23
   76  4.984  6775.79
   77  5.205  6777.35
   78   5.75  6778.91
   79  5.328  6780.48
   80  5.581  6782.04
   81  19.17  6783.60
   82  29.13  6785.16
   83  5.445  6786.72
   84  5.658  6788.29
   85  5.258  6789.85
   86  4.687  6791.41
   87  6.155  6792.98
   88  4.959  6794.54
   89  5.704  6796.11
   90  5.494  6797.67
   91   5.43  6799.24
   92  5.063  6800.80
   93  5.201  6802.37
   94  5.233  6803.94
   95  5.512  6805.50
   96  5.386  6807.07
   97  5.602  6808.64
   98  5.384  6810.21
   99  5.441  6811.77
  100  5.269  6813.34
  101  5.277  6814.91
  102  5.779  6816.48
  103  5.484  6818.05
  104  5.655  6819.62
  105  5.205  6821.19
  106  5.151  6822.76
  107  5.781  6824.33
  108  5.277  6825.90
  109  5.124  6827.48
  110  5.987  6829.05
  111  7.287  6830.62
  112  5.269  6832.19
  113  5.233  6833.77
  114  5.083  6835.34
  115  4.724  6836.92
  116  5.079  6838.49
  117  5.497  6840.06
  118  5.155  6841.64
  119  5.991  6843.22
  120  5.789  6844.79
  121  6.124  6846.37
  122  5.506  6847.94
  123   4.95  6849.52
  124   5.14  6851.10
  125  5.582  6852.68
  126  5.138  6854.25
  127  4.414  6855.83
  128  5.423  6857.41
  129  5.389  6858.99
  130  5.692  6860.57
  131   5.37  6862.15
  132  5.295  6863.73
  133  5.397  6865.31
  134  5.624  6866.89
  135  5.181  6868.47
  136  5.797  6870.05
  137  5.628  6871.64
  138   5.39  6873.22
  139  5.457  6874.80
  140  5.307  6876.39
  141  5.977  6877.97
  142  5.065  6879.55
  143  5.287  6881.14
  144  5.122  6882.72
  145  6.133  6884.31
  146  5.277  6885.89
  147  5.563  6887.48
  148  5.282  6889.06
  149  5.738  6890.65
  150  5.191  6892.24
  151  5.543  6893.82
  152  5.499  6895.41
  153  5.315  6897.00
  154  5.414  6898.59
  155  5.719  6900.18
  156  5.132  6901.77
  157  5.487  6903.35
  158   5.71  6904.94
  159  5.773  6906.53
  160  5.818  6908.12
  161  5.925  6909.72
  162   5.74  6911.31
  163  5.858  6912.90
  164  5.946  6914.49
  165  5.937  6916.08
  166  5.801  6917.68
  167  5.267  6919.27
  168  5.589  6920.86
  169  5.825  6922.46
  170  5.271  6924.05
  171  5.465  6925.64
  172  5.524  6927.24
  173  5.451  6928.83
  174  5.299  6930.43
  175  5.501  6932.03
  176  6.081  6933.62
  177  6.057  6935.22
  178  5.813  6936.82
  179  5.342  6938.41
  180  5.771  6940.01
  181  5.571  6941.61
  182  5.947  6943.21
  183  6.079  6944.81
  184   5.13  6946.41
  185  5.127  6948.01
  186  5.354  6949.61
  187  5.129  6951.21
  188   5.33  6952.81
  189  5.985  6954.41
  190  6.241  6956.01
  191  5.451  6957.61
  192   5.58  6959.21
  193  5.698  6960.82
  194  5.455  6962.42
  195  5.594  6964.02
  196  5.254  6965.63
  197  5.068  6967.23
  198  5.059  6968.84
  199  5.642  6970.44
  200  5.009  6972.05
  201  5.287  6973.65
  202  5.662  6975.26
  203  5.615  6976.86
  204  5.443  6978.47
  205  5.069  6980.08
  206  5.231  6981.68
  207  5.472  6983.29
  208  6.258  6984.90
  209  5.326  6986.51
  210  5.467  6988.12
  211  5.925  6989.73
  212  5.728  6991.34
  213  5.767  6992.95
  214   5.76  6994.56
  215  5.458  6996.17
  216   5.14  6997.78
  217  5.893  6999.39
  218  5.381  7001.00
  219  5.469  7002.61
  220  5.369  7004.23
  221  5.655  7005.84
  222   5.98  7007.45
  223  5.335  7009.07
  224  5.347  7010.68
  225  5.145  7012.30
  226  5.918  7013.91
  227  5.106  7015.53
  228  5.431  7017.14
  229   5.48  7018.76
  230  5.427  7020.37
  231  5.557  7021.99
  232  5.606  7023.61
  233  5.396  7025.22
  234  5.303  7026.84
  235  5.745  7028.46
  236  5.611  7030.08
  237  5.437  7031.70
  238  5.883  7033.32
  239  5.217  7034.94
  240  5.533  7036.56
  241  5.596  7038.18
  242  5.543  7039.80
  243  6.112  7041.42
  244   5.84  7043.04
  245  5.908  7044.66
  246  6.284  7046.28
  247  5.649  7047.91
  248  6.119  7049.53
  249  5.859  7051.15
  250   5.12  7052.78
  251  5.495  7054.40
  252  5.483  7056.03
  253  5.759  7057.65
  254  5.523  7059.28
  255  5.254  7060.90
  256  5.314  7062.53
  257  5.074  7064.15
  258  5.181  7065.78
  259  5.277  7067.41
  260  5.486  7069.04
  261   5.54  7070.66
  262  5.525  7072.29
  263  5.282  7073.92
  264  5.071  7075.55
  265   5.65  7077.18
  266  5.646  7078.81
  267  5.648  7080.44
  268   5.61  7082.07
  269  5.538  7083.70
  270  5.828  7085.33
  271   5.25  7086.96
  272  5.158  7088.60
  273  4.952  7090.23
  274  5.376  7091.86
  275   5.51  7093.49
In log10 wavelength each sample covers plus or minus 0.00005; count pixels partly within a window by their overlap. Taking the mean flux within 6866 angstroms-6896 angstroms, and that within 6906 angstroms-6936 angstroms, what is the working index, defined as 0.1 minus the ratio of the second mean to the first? -0.94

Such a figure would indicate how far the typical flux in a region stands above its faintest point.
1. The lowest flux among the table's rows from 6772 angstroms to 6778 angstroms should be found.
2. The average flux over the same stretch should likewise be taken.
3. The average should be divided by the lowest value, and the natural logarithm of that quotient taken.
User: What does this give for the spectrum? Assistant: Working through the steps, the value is 0.051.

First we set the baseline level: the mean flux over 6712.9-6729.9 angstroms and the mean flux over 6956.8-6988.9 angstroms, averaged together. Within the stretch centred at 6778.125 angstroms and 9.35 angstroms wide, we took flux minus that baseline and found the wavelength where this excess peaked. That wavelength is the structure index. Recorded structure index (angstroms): 6778.91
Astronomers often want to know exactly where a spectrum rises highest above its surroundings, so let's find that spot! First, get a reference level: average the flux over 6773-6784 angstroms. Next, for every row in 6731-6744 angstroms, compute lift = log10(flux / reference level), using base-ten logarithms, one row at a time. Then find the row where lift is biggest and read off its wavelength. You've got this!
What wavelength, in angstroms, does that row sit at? 6732.25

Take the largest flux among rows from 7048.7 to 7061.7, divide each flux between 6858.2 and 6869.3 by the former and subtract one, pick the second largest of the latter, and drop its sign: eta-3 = 0.081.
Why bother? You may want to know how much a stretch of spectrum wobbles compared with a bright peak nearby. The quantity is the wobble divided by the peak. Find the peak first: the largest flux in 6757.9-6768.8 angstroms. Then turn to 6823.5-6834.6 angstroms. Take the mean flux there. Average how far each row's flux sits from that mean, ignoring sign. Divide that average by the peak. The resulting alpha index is 0.10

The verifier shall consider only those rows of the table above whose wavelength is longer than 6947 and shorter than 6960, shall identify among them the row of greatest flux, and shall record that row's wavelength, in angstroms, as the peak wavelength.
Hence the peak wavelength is 6956.01 angstroms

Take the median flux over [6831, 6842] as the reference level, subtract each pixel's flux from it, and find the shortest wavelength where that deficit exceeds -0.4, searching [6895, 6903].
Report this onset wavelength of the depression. 6895.41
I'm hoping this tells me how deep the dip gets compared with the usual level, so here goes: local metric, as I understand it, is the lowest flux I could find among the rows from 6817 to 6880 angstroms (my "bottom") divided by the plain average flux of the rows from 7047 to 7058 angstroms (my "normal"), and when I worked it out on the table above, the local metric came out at 0.783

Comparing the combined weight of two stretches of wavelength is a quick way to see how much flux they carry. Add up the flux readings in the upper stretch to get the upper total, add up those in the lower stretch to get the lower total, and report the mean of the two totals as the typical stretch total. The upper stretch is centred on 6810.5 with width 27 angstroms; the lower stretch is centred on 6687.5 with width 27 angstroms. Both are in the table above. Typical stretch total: 93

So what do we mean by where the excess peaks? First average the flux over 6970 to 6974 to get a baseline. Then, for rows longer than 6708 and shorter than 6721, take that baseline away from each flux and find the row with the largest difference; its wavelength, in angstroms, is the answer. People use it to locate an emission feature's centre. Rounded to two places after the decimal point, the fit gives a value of 6715.22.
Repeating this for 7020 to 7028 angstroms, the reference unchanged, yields 7023.61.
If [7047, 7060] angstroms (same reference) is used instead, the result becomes 7049.53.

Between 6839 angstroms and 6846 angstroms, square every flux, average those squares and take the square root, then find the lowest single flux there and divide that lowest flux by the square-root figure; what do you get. 0.918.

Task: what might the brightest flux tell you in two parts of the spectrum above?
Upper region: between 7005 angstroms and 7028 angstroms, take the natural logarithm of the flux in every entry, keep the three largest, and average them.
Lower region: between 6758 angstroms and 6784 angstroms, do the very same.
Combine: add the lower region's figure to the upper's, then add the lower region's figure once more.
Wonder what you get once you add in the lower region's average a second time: 6.1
